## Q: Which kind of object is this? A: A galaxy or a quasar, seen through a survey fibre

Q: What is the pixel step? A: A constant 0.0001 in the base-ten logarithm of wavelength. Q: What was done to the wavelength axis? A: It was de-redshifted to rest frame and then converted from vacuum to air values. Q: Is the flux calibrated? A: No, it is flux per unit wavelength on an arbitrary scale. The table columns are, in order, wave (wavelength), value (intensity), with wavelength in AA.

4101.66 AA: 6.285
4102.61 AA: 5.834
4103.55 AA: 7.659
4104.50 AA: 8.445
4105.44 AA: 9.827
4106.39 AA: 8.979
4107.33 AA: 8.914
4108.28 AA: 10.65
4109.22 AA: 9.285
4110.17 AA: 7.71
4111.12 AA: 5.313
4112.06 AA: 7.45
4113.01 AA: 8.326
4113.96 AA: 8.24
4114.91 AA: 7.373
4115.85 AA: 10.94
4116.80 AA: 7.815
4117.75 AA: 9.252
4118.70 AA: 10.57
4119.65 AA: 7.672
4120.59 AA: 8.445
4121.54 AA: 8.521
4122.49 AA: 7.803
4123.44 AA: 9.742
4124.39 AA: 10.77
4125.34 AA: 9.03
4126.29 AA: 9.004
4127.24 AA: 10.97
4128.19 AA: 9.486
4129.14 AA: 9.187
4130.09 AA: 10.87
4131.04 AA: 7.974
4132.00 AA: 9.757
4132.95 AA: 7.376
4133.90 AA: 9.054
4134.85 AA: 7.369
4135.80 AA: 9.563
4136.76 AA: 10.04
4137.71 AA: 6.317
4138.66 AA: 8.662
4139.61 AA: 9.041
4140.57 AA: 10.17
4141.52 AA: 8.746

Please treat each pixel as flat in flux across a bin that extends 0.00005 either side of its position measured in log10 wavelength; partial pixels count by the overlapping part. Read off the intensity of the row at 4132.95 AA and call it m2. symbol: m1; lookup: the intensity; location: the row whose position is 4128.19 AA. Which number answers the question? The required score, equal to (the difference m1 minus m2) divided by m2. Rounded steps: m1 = 9.486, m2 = 7.376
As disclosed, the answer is 0.3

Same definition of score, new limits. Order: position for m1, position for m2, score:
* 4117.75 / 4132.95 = 0.3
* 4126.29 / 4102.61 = 0.5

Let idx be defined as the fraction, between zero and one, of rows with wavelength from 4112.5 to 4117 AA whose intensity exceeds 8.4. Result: 0.2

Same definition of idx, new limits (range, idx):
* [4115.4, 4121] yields 0.7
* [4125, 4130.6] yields 1.0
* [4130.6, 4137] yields 0.6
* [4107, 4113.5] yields 0.4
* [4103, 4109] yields 0.8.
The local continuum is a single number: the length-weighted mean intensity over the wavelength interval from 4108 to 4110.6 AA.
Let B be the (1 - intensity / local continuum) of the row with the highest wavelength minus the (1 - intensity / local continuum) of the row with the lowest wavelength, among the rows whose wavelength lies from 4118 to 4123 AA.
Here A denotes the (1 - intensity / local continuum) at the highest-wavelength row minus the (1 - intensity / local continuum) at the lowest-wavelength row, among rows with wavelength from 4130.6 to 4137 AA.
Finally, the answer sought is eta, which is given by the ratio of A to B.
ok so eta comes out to -0.7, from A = -0.23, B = 0.30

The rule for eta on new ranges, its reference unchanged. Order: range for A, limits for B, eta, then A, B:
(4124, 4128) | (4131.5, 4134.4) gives -0.3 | -0.02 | 0.08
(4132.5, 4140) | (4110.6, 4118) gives 0.4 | -0.18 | -0.43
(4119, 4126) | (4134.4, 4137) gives 0.5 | -0.15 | -0.29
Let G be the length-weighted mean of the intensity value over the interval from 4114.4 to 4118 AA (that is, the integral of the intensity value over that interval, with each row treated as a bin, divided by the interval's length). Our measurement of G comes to 8.8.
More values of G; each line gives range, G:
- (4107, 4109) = 9.8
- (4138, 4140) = 8.6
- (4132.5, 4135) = 8.0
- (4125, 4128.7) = 9.6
